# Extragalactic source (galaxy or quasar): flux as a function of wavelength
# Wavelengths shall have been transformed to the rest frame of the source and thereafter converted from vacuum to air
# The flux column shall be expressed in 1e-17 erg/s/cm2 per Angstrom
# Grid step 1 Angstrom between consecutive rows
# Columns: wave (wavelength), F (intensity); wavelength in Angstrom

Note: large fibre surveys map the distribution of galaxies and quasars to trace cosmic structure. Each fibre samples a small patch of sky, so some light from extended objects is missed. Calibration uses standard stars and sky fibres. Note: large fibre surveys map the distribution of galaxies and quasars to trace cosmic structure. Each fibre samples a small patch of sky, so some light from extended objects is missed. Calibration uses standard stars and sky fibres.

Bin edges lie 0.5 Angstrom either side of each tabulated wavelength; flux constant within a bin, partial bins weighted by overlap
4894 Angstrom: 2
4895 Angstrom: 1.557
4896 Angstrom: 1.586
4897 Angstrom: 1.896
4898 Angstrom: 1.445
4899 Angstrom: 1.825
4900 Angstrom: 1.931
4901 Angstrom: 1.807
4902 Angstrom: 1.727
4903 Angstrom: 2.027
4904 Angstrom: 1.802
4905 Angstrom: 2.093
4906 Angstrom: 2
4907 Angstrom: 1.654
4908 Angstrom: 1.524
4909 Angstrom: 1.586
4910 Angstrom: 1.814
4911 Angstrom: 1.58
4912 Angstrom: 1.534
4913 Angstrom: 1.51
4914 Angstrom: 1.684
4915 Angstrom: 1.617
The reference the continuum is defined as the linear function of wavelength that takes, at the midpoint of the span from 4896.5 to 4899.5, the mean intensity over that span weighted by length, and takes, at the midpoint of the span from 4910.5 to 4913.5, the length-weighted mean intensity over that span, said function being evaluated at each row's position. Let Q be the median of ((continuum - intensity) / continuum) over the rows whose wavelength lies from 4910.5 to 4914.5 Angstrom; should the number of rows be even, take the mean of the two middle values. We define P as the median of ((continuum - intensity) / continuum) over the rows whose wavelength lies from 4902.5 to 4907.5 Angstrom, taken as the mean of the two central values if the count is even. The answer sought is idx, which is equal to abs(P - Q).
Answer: 0.22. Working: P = -0.22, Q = -0.01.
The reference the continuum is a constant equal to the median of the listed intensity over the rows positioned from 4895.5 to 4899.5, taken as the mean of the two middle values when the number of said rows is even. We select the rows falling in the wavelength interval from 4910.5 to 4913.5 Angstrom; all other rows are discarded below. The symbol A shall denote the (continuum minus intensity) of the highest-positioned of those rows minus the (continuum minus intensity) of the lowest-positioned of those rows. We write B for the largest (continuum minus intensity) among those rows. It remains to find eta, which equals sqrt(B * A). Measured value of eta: 0.12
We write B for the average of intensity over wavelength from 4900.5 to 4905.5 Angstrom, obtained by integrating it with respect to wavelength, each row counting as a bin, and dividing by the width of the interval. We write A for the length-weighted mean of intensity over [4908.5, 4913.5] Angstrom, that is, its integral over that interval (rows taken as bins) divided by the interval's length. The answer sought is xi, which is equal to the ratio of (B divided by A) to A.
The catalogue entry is 0.73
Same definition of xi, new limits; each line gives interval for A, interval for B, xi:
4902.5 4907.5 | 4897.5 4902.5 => 0.48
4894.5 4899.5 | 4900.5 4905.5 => 0.68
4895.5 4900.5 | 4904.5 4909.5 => 0.59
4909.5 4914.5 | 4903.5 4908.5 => 0.69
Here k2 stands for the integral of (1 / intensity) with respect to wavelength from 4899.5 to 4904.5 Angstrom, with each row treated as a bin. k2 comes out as 2.7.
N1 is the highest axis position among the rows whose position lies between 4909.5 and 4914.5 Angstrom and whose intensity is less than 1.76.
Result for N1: 4914 Angstrom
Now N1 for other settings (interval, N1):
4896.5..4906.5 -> 4902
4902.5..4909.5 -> 4909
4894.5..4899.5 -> 4898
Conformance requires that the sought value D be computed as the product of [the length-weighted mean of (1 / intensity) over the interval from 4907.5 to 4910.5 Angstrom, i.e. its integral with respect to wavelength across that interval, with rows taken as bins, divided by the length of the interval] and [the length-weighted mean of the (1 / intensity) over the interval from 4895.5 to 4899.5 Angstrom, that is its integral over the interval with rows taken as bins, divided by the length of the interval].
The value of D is 0.367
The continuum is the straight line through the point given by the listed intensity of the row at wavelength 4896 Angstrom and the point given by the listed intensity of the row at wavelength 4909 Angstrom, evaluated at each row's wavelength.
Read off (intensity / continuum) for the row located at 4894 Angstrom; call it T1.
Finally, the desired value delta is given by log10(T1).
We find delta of 0.10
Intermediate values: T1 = 1.26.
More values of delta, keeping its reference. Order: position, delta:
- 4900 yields 0.09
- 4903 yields 0.11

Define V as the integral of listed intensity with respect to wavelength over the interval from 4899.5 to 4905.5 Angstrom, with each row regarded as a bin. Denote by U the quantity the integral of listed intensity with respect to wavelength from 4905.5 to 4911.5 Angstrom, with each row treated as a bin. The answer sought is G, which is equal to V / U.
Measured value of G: 1.12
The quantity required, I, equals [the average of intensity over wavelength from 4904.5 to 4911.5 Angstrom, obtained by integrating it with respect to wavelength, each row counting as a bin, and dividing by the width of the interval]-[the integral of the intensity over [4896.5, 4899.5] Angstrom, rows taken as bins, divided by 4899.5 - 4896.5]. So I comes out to 0.03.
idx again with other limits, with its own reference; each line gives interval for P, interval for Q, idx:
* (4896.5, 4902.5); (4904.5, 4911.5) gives 0.04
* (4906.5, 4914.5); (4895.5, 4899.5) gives 0.02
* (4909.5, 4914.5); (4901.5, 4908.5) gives 0.08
